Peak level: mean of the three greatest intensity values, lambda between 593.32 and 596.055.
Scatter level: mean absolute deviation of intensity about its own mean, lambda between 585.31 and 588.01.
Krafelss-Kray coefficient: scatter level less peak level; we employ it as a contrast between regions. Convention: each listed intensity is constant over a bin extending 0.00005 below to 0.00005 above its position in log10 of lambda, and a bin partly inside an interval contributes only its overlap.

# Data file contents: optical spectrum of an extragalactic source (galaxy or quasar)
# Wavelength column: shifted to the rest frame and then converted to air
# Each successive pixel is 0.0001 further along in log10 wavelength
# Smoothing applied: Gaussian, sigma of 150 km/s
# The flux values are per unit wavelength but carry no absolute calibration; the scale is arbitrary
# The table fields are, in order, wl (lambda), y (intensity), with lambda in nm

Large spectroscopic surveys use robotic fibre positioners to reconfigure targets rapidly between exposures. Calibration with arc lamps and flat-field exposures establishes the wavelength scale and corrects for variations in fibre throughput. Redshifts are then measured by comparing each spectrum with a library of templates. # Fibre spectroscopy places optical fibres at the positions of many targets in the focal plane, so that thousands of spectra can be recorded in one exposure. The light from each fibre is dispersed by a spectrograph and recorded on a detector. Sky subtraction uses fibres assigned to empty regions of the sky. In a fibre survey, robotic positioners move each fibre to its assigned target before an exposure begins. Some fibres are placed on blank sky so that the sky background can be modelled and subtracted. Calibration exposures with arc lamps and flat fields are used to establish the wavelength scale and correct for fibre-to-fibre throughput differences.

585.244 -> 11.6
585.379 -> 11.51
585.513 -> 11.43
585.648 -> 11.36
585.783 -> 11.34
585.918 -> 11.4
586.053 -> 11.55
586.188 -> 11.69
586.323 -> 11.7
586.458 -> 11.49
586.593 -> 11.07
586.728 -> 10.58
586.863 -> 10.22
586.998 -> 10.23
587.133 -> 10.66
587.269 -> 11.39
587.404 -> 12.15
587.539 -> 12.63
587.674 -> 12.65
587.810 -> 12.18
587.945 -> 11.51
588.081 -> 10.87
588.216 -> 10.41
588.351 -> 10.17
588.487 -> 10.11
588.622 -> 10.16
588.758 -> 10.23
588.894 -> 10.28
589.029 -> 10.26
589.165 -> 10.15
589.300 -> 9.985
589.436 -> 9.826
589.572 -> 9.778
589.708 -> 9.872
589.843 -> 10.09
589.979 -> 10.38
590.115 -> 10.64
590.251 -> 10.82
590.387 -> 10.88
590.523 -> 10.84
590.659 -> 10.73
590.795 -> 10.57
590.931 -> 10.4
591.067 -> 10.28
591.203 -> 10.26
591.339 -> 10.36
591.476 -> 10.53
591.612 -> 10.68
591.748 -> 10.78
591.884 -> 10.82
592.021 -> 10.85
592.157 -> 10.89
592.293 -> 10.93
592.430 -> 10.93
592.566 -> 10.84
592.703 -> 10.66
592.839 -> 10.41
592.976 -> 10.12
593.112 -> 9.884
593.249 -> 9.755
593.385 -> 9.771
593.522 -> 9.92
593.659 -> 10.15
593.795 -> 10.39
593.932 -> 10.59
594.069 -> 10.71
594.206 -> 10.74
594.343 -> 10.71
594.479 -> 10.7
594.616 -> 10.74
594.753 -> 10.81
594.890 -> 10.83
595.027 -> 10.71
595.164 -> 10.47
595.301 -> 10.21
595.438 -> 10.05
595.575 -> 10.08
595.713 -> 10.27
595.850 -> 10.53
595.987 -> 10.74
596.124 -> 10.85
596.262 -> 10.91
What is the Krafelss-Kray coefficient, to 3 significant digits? -10.3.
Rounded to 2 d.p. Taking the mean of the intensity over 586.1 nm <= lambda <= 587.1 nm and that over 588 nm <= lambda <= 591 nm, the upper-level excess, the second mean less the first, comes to -0.66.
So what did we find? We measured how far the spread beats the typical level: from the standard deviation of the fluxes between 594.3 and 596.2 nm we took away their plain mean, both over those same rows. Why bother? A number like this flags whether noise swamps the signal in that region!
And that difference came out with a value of -10.3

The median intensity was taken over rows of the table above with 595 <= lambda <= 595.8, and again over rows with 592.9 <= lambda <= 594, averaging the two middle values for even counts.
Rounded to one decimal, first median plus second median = 20.3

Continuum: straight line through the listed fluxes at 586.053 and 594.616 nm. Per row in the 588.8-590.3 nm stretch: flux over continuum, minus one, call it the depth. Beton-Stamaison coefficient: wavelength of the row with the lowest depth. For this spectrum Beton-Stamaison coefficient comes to 589.572 nm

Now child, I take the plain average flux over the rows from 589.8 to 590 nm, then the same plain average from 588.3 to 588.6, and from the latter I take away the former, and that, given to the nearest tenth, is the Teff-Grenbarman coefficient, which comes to -0.1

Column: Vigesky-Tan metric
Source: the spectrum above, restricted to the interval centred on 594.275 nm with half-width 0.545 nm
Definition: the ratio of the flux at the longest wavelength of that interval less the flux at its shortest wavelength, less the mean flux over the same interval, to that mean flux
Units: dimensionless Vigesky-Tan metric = -0.96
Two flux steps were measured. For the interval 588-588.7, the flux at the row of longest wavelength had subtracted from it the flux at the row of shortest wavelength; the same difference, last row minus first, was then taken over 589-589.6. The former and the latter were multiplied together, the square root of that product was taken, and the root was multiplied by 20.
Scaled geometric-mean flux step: 12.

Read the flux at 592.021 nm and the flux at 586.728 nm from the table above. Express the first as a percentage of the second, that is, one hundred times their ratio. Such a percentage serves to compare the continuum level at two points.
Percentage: 102.6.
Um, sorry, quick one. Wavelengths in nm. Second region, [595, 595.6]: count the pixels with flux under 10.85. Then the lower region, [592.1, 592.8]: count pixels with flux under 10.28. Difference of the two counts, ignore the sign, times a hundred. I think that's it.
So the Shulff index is 500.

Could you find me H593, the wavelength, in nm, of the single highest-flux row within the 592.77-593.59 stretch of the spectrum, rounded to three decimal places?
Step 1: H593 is 592.839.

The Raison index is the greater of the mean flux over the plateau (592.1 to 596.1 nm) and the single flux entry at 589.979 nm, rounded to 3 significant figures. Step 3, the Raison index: 10.5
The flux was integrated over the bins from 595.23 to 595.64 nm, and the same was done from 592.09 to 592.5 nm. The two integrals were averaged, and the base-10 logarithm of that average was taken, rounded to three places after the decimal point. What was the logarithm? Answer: 0.635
